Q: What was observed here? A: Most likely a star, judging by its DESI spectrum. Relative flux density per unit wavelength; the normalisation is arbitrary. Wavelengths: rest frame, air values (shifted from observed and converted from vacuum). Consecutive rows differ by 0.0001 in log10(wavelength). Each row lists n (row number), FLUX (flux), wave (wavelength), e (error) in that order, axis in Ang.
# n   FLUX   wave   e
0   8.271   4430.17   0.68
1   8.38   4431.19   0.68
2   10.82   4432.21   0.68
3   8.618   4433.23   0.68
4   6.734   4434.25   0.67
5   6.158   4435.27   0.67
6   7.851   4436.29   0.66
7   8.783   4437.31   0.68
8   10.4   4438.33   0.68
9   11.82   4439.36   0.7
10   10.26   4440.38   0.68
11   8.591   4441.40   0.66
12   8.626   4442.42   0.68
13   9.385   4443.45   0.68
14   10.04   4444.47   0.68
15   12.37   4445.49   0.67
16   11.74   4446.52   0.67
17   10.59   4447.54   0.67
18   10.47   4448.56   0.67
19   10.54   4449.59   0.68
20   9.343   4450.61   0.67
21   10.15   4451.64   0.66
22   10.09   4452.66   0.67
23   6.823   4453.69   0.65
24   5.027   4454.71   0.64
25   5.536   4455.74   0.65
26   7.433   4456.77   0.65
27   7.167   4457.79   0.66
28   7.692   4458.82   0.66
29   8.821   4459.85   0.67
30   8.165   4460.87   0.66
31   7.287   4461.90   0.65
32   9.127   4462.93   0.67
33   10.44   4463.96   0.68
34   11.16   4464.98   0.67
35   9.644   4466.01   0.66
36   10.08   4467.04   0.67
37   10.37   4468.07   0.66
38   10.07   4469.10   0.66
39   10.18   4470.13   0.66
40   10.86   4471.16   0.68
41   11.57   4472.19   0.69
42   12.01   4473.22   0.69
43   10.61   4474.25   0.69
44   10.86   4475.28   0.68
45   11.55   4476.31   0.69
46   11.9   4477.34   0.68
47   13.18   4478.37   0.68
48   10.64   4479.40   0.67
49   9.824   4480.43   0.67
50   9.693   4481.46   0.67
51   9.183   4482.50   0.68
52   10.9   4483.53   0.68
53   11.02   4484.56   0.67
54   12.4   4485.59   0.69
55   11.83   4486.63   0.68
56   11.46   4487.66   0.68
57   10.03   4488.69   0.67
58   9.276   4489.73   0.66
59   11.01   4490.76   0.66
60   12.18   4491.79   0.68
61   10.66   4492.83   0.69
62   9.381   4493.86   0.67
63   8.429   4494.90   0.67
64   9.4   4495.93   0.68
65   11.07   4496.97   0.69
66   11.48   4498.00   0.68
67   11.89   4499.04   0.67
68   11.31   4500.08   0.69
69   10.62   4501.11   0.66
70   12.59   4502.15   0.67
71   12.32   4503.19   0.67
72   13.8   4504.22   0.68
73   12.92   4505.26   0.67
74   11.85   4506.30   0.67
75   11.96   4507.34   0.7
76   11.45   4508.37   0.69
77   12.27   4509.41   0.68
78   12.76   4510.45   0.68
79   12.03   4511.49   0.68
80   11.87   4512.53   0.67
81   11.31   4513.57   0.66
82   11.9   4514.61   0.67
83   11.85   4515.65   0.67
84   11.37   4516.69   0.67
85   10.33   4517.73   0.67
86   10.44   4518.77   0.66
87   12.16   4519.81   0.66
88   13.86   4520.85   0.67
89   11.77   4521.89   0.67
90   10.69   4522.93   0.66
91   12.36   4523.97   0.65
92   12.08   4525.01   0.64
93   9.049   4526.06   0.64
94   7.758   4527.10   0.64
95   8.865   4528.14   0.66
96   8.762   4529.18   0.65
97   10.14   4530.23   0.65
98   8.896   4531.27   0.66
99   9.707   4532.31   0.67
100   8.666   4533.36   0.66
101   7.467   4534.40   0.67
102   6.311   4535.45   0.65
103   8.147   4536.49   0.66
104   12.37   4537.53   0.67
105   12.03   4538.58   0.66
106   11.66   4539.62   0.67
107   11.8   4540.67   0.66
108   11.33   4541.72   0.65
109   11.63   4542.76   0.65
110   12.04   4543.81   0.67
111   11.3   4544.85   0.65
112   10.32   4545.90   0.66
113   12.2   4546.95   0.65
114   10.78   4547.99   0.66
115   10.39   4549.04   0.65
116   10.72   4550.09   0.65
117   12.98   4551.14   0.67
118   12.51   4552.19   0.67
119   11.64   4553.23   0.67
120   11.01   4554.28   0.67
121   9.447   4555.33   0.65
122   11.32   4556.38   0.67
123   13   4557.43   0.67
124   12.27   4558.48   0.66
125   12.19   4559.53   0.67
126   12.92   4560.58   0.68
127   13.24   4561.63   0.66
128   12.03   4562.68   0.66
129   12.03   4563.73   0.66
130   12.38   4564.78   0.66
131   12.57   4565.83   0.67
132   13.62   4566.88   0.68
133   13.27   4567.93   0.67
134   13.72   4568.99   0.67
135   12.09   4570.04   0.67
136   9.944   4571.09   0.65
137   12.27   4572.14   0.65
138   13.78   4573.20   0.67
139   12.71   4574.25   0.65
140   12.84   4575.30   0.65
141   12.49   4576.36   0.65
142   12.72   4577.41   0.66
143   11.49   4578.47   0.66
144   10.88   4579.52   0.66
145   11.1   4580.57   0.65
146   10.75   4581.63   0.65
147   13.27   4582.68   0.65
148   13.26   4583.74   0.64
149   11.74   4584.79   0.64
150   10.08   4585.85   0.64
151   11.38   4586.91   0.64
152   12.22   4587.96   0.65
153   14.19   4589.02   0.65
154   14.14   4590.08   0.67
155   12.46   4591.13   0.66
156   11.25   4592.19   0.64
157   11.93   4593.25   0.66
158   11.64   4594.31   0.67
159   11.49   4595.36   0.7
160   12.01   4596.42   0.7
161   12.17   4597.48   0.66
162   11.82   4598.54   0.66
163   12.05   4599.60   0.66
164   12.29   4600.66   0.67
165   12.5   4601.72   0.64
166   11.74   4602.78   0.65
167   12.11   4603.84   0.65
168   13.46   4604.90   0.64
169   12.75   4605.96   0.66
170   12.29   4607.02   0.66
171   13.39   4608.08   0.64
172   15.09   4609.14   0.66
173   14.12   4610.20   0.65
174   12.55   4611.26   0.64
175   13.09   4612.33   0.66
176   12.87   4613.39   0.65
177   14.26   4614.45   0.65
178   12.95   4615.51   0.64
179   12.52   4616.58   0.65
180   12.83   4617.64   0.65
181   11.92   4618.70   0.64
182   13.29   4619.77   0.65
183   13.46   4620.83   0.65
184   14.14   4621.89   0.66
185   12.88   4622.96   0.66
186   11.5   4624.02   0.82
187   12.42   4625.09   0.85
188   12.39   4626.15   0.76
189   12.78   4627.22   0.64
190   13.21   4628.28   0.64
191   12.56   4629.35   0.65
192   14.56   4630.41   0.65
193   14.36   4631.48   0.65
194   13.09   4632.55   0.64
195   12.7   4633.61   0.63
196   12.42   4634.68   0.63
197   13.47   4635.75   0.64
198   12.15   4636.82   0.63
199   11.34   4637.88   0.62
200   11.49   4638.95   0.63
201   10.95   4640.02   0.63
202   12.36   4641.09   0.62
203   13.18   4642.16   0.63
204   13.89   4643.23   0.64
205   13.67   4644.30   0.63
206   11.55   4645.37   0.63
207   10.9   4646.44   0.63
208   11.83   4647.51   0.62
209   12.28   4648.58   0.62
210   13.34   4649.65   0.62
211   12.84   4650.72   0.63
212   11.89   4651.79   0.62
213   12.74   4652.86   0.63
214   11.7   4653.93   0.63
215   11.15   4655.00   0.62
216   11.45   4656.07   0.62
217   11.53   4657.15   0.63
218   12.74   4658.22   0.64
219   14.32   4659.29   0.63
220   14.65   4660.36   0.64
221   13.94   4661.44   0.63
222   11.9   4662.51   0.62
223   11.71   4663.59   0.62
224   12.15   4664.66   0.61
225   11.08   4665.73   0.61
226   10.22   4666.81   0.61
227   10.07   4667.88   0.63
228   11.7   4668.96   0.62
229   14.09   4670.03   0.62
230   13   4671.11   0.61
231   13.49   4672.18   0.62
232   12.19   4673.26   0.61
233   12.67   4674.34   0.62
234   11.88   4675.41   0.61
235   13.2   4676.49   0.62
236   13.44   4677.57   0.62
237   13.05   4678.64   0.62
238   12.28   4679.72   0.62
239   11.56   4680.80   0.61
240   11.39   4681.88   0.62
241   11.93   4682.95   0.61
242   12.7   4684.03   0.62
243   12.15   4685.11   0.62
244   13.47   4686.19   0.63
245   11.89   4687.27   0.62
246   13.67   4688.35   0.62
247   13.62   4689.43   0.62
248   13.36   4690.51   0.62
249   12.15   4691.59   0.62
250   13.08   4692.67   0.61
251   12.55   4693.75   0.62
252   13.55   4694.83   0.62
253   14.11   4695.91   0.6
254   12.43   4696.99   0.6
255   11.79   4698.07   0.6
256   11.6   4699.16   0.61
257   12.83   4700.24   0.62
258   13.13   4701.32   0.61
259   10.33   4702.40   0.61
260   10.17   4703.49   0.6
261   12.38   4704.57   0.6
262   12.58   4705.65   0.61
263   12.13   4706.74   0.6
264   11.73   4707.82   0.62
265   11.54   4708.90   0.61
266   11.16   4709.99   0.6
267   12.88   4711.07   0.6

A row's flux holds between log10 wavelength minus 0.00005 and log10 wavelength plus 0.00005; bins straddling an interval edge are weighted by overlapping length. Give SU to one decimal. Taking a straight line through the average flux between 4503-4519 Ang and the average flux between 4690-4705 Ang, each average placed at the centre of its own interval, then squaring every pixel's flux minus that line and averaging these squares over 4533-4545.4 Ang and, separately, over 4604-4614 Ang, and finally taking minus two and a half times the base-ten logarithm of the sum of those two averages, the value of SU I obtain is -2.3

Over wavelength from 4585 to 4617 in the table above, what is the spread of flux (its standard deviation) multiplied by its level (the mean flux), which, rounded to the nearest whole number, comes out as 13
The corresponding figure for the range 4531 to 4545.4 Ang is 20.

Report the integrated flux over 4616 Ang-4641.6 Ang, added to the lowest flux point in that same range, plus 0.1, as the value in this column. 336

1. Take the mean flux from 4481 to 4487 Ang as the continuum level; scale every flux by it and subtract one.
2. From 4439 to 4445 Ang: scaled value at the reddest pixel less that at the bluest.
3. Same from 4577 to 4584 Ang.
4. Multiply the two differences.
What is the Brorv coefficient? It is -0.008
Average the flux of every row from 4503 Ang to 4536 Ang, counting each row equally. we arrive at 10.9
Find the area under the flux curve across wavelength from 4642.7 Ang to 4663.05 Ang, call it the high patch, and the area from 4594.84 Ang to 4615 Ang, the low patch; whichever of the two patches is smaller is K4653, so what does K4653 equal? 255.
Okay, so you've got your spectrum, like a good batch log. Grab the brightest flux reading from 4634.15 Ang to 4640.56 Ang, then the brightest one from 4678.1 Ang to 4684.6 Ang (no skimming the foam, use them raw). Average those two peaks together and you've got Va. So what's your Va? 13.3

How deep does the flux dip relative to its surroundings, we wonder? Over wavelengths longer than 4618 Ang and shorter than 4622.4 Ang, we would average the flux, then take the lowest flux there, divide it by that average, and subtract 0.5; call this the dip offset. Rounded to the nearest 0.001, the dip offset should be 0.403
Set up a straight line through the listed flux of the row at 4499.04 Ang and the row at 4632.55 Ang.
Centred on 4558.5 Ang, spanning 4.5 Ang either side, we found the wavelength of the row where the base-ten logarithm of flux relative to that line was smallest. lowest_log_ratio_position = 4555.33 Ang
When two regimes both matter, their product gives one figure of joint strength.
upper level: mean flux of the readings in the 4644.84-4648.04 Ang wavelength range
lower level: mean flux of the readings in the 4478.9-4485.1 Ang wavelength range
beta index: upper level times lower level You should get 117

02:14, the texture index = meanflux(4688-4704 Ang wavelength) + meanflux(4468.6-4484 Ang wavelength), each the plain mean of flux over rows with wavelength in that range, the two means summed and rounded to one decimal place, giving 23.4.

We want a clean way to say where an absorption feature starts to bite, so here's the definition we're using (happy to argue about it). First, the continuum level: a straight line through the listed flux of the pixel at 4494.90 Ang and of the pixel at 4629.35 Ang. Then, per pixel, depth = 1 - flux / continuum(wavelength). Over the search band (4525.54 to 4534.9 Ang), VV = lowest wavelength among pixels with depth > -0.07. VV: 4526.06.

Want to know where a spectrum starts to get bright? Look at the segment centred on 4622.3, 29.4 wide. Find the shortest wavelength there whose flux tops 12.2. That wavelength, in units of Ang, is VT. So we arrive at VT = 4608.08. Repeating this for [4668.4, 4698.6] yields 4670.03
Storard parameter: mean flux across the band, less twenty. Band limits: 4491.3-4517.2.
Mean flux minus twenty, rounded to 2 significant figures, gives -8.5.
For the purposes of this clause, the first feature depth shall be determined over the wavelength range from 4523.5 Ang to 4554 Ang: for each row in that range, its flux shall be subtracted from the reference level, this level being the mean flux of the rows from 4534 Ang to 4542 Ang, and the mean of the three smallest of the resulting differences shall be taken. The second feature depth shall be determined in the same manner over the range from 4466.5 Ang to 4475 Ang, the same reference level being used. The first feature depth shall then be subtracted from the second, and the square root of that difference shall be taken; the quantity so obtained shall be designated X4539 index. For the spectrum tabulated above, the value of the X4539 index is 1.07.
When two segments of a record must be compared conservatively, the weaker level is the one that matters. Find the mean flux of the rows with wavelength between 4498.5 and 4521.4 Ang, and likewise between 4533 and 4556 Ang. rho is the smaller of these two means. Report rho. 10.8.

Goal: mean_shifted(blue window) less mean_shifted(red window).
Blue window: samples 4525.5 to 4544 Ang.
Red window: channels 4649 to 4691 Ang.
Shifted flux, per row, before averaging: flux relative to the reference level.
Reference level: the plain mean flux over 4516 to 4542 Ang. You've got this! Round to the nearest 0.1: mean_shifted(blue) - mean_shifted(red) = -2.7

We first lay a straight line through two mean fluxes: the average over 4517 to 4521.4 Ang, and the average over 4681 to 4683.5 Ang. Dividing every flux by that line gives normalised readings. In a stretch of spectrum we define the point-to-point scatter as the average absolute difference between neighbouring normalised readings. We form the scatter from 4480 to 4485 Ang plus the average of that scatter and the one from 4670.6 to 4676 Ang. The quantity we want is 0.112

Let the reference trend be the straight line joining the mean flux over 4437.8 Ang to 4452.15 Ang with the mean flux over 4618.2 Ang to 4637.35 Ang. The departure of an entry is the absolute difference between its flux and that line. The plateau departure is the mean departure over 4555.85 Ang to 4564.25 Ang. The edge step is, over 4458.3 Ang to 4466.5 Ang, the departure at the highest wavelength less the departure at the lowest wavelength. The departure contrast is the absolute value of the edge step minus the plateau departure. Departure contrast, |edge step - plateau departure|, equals 2.4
